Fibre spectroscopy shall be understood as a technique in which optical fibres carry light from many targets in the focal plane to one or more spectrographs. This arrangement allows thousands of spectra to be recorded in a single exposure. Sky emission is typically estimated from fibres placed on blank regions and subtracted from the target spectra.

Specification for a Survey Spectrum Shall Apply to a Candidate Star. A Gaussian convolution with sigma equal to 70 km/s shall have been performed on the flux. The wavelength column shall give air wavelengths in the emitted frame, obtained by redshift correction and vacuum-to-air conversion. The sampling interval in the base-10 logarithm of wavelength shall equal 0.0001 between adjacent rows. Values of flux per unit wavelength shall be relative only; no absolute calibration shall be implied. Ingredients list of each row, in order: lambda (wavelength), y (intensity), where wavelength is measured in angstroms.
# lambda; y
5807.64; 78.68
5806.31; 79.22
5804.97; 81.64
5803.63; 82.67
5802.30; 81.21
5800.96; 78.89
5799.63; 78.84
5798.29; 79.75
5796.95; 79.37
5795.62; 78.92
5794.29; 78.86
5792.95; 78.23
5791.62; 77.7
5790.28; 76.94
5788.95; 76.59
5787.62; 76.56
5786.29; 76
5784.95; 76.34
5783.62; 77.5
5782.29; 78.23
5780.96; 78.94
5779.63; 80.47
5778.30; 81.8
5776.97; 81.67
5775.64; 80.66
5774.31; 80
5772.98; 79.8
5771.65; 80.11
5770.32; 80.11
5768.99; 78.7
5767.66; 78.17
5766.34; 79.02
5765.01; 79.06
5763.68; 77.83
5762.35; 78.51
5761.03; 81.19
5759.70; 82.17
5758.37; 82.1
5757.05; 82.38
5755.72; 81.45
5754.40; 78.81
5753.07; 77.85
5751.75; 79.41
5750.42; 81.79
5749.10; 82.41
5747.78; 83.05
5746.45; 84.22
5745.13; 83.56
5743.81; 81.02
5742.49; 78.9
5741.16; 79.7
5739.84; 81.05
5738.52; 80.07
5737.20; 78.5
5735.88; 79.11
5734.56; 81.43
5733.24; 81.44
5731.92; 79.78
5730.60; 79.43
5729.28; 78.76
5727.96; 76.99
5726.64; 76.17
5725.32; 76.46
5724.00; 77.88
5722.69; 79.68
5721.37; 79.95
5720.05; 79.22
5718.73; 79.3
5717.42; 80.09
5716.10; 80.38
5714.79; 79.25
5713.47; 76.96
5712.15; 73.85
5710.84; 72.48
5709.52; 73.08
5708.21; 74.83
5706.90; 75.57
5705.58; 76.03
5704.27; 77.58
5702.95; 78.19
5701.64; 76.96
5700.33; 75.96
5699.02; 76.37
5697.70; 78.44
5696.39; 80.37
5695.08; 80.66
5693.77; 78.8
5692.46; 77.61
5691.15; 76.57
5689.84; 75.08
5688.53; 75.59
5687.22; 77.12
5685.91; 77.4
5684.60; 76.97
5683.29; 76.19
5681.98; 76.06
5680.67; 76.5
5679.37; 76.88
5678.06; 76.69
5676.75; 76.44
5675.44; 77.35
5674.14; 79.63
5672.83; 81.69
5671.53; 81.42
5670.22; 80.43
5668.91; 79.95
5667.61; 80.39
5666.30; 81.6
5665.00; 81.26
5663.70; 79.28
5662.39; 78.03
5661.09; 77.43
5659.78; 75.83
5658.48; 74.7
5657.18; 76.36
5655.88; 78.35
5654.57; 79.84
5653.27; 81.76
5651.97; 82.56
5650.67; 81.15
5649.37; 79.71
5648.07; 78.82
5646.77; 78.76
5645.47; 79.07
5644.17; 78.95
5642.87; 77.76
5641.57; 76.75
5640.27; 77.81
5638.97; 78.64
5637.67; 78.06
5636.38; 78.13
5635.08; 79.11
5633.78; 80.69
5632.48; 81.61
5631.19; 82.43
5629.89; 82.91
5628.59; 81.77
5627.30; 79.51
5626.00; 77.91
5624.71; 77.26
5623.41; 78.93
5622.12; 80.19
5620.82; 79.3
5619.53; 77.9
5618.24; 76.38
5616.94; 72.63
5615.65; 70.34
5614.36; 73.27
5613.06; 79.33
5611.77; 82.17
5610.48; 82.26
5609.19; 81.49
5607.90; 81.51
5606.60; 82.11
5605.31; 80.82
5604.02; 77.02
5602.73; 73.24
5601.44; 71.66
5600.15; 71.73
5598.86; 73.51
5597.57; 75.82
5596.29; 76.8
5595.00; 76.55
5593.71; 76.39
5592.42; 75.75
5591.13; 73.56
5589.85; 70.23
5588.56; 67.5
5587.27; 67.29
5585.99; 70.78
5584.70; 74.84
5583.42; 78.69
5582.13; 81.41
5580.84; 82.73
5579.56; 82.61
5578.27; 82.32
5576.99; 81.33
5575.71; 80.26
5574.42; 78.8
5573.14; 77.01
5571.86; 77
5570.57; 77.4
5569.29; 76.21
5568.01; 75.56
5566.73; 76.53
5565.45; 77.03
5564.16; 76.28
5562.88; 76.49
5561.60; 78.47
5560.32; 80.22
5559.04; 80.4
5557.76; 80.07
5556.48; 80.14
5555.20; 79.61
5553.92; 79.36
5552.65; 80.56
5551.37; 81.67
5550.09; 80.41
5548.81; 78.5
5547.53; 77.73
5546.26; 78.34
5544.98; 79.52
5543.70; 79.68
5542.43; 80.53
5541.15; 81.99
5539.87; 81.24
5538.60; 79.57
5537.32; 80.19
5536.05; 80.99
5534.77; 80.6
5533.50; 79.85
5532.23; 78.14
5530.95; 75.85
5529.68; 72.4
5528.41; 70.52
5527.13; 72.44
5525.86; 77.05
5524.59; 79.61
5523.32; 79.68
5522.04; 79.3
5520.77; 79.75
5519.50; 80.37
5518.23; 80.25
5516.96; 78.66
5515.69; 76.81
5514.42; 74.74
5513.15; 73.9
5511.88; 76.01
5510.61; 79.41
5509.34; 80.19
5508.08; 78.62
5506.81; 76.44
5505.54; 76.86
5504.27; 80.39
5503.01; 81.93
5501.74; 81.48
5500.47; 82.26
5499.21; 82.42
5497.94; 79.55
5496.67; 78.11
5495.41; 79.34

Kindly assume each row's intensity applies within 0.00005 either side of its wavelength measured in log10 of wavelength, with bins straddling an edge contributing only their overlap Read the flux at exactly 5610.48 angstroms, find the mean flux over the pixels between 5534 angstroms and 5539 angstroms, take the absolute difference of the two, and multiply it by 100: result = 192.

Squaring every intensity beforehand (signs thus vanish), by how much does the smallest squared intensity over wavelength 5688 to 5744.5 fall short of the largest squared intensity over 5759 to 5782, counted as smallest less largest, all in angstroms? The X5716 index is -1499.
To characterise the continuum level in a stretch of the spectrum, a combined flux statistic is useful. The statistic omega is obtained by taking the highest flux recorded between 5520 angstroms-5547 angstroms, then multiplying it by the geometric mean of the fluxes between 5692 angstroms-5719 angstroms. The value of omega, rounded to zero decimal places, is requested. 6333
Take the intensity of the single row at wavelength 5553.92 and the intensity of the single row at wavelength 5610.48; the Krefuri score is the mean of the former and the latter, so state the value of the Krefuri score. 80.8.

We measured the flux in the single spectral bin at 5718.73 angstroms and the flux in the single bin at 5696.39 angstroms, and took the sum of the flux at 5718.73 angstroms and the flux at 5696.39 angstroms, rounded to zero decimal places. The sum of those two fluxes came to 160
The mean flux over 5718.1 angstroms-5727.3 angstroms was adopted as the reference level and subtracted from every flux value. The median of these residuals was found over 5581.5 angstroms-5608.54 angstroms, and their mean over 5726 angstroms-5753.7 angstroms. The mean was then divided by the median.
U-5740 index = -0.7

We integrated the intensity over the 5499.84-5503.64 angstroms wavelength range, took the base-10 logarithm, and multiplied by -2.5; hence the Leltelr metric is -6.23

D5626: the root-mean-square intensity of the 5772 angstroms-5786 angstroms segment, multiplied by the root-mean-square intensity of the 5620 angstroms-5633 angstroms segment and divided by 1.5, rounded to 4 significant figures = 4254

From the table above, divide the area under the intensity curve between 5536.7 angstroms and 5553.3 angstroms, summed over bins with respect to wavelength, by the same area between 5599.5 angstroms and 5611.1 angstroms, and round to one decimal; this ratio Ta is 1.5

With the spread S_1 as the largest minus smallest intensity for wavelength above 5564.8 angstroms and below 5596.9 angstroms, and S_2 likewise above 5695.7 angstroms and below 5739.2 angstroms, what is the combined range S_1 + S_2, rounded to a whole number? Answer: 24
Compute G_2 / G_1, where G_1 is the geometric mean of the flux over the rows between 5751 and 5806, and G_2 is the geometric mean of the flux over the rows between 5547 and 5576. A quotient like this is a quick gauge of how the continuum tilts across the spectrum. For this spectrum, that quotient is 0.99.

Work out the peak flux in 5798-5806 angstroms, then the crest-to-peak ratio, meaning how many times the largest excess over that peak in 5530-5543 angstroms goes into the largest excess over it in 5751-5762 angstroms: 0.4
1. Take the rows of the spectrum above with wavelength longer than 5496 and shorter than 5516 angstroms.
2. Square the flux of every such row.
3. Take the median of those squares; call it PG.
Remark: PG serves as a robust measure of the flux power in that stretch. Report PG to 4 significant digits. 6244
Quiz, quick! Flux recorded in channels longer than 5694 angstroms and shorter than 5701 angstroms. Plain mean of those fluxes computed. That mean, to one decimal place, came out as 78.4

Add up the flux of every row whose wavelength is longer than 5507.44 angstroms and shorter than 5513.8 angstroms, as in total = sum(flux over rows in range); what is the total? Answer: 388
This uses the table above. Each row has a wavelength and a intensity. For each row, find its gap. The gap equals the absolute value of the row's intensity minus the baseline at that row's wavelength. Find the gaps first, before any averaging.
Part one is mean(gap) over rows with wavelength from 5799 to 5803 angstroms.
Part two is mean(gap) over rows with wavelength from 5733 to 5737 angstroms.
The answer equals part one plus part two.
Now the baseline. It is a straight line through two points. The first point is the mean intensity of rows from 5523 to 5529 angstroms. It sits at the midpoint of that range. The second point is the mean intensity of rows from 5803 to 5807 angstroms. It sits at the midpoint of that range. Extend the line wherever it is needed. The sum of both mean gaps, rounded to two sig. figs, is 2.8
